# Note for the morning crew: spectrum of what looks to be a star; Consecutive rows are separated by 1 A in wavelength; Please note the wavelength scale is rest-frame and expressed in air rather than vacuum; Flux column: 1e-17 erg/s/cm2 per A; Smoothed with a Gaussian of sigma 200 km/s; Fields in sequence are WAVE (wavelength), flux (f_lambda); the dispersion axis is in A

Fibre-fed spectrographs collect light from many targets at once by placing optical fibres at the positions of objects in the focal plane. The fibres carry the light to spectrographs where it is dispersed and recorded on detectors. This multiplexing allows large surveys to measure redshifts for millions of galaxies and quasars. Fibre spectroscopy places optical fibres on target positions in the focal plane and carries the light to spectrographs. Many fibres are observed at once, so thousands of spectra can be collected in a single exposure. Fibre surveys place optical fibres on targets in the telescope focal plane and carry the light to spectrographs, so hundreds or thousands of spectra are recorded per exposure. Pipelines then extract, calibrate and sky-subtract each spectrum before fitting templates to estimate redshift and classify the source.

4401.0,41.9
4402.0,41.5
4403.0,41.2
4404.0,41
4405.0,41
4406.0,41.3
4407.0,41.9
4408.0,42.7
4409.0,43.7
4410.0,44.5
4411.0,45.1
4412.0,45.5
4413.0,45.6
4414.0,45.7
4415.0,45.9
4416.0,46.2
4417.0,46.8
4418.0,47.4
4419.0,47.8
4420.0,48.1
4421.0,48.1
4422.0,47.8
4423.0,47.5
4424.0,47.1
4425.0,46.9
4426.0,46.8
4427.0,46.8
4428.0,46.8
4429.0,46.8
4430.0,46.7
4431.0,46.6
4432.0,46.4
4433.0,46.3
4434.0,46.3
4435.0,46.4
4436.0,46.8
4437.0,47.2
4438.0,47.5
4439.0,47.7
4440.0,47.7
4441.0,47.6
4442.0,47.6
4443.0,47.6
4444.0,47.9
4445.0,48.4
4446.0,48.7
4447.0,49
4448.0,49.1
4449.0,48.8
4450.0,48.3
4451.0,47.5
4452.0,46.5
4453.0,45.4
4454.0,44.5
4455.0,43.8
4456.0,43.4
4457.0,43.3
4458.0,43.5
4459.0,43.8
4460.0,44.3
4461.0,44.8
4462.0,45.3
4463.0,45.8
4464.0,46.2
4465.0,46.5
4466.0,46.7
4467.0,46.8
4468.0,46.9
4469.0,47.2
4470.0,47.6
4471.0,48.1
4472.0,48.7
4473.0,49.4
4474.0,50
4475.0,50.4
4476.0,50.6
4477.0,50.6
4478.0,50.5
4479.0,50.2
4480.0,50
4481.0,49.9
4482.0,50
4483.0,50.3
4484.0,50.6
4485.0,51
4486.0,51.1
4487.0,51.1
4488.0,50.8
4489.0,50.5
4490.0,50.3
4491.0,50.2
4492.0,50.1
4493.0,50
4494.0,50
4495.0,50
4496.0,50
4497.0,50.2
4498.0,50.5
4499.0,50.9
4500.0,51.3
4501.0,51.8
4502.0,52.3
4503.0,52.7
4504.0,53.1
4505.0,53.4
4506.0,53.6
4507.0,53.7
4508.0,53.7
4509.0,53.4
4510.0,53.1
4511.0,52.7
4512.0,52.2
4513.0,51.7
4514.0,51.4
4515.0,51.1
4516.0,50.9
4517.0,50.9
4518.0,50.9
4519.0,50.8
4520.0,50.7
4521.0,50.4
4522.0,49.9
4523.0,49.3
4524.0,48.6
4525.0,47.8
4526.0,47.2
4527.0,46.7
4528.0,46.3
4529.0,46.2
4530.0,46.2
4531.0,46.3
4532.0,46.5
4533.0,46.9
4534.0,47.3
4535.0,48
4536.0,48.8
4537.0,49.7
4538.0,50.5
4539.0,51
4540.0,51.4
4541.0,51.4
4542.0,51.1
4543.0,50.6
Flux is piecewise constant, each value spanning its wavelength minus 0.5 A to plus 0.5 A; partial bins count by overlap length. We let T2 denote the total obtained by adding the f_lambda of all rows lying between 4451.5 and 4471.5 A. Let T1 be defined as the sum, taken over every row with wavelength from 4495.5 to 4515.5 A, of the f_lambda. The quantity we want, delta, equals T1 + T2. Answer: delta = 1953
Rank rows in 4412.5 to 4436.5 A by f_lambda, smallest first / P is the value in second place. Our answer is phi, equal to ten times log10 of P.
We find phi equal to 16.6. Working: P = 45.7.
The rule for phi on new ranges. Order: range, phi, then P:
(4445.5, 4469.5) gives 16.4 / 43.4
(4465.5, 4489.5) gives 16.7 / 46.8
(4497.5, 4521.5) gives 17.0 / 50.5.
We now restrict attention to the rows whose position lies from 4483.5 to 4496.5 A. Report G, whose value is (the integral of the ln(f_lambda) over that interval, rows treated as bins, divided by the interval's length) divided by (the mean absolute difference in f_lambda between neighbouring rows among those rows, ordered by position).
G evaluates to 29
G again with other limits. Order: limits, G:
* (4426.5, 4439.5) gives 24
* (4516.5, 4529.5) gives 10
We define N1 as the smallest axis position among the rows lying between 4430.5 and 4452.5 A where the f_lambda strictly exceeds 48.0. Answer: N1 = 4445.0 A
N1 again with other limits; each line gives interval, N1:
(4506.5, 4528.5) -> 4507.0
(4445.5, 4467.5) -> 4446.0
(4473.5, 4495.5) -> 4474.0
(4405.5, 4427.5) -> 4420.0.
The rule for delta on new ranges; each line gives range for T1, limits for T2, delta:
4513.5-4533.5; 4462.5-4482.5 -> 1947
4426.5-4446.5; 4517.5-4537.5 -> 1908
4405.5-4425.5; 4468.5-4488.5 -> 1914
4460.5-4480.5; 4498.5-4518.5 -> 2007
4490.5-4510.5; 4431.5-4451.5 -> 1987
